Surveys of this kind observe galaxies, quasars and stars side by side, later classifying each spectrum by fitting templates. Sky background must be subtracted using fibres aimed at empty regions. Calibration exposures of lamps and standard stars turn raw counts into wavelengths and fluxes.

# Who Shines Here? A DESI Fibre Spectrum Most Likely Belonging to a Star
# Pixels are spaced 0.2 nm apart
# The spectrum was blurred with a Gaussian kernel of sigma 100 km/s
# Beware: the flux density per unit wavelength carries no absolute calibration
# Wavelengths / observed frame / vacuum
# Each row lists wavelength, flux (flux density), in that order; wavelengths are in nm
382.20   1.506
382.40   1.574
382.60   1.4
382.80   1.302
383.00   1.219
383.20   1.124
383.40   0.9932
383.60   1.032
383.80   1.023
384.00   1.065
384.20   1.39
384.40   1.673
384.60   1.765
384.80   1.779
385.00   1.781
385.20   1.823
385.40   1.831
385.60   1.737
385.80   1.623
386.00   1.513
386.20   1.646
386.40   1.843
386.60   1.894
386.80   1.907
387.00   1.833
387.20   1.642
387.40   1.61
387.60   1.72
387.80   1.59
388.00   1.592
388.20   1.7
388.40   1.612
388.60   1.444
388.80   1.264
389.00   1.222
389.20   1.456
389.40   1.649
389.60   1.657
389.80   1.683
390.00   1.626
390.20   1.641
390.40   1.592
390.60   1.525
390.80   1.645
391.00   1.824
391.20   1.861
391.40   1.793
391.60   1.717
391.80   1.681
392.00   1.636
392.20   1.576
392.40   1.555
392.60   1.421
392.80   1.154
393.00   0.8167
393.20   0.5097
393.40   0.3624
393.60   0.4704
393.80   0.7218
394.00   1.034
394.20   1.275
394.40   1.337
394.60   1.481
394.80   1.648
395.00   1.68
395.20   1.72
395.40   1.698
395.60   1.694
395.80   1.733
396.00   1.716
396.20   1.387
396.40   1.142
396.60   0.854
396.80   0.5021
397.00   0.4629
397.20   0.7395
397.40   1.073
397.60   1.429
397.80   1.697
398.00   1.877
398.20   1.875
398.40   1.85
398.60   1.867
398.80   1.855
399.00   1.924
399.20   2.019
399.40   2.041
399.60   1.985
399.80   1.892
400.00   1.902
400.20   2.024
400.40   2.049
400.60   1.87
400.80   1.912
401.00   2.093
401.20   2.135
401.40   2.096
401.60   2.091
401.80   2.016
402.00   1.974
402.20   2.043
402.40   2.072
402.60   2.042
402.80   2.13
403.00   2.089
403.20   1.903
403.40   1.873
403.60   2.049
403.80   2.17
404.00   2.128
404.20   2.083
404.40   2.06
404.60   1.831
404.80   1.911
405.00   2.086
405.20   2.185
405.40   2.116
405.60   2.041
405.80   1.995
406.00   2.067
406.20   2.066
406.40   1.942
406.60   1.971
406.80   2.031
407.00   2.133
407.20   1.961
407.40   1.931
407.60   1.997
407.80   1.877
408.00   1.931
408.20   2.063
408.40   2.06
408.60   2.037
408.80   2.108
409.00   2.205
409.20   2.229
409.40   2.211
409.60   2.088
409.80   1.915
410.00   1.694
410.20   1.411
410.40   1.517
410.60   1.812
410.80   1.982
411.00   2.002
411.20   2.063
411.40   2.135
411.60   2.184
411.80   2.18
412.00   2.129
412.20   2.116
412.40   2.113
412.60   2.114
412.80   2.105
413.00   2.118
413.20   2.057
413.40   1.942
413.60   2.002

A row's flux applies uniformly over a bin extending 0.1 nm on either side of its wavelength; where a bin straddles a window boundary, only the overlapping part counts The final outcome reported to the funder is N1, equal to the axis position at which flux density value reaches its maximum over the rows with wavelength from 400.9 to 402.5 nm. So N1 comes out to 401.20 nm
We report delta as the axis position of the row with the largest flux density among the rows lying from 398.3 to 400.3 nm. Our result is 399.40 nm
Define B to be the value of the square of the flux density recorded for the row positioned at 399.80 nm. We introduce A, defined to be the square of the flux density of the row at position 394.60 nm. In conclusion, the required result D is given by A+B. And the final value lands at 5.8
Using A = 2.2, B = 3.6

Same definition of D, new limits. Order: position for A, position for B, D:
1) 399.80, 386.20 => 6.3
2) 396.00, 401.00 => 7.3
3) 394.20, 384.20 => 3.6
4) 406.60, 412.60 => 8.4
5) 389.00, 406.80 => 5.6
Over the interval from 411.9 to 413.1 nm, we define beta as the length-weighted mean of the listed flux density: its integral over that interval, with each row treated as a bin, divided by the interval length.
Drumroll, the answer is 2.1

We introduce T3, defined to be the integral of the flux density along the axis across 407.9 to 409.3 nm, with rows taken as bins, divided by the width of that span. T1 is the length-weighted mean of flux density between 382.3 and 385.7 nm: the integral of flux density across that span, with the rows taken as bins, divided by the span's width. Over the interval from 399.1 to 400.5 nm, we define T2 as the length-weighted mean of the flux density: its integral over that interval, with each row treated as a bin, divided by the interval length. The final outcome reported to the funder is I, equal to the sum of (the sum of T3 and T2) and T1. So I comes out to 5.5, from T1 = 1.44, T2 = 2.0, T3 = 2.09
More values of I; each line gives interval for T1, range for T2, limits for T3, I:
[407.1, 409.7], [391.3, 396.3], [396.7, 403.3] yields 5.2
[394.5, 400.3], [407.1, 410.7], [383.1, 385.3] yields 4.9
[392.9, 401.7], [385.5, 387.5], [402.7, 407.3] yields 5.3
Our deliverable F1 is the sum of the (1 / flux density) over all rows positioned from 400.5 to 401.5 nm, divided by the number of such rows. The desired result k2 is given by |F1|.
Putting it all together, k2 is 0.496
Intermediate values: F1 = 0.50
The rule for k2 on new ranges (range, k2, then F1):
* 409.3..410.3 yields 0.550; 0.55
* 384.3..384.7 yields 0.582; 0.58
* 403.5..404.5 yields 0.477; 0.48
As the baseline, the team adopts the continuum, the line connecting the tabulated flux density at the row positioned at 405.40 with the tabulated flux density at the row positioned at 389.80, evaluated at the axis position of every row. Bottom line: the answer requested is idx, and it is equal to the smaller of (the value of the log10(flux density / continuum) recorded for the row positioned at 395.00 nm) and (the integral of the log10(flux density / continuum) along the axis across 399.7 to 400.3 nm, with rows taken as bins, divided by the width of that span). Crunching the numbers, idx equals -0.037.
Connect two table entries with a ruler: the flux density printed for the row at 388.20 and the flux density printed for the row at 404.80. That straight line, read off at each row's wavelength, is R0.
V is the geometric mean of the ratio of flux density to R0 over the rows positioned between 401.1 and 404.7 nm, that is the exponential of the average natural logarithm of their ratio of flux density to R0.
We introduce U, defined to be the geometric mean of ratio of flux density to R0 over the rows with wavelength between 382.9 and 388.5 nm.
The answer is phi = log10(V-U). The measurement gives -0.8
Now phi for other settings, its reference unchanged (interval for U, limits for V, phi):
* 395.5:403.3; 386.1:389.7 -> -1.3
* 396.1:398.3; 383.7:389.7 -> -0.4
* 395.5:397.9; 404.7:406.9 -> -0.3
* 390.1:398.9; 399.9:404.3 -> -0.4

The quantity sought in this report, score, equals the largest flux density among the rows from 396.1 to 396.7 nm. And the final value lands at 1.387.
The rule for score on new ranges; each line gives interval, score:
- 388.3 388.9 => 1.612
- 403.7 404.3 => 2.17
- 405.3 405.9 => 2.116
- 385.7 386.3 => 1.646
